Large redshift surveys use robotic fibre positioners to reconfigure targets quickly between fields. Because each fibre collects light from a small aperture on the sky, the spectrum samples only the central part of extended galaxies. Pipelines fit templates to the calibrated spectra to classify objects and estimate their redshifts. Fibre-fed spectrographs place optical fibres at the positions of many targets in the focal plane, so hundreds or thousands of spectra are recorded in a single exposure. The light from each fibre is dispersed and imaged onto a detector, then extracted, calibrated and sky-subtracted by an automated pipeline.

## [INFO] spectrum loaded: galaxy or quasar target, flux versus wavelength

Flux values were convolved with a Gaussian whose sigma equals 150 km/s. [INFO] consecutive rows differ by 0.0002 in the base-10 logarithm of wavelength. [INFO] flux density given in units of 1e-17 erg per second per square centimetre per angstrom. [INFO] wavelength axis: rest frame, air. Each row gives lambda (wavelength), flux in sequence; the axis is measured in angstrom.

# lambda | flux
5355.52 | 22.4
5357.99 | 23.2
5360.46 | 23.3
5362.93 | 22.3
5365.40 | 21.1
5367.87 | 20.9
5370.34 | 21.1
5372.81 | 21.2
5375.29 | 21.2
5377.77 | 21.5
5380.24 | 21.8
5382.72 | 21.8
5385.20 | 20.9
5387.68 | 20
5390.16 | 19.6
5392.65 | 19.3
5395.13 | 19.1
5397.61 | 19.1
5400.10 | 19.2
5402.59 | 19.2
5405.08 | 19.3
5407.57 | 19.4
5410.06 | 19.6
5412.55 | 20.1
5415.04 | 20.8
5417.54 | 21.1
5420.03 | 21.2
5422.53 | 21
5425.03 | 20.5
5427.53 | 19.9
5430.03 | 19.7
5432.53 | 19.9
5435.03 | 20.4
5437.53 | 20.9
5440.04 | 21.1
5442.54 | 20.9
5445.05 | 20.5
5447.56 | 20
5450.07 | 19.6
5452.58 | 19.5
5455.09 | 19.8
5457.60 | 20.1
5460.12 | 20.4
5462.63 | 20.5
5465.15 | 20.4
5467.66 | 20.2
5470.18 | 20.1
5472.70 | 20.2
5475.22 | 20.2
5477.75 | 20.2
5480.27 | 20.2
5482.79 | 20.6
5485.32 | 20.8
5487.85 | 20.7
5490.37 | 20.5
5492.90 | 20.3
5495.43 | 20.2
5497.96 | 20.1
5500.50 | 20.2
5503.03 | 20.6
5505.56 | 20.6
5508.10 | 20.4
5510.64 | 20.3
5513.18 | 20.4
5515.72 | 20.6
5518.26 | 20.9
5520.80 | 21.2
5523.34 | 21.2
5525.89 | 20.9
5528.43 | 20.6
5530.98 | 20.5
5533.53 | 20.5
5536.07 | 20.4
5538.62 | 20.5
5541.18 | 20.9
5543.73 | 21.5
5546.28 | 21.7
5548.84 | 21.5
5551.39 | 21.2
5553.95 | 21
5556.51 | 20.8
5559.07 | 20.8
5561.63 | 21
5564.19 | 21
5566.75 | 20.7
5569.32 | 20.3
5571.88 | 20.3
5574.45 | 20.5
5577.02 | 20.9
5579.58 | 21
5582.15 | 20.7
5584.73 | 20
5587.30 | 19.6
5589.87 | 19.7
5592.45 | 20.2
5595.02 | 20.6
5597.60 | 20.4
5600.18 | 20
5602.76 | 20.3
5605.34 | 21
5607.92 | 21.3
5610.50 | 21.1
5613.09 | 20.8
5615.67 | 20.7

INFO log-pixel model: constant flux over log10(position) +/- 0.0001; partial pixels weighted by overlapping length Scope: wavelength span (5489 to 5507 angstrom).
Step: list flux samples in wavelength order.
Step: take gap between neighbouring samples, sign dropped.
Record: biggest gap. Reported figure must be 0.40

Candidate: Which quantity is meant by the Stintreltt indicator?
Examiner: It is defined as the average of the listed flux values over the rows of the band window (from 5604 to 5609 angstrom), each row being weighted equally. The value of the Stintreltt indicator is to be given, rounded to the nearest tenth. 21.1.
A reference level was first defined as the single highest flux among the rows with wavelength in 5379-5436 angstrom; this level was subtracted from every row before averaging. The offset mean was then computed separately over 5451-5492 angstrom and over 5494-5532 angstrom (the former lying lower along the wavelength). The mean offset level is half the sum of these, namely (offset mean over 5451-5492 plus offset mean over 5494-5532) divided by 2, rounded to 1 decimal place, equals -1.4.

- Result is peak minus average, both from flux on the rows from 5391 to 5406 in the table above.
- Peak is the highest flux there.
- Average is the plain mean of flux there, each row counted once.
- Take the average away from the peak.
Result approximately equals 0.10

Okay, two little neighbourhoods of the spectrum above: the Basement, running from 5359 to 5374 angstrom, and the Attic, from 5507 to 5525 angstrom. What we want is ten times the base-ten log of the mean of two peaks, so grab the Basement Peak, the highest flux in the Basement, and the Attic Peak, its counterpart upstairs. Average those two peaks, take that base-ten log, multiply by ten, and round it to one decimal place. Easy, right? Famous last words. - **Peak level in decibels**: 13.5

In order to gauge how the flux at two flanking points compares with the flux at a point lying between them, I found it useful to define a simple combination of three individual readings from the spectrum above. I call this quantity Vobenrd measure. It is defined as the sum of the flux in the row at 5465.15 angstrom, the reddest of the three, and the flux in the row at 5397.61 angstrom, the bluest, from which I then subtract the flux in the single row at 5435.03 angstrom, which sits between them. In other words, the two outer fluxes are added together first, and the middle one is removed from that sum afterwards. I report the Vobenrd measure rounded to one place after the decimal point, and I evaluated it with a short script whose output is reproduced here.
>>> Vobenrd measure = 19.1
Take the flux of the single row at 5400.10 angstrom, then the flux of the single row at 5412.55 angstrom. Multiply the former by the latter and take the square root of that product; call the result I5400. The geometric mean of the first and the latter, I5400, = 19.6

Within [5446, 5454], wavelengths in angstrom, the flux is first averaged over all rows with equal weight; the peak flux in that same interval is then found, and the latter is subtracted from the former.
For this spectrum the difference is -0.3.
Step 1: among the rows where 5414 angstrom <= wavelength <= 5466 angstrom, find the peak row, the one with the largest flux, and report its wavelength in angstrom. 5420.03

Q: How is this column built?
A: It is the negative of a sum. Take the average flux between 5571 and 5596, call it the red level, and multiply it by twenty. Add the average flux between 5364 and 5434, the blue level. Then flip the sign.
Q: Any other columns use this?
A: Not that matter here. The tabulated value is -427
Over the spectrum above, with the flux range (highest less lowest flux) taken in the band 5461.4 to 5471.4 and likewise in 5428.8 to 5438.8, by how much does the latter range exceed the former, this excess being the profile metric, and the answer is 0.80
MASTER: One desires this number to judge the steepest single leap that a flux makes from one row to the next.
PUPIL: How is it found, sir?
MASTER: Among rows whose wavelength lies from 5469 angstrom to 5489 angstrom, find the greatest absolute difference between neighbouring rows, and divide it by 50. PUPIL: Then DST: 0.0080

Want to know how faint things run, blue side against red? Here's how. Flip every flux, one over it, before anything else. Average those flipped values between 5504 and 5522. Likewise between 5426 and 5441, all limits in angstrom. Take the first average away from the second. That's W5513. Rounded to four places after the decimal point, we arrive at 0.0008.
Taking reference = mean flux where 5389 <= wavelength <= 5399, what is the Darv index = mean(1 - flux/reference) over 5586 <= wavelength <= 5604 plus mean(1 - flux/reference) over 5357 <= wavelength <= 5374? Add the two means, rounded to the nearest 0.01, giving -0.18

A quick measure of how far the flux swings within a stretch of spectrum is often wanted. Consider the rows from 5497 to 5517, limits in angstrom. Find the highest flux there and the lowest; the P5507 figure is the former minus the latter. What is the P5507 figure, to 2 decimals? 0.50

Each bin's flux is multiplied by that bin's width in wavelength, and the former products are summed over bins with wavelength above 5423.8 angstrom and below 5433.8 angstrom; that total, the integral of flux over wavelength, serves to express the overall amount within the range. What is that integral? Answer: 200.0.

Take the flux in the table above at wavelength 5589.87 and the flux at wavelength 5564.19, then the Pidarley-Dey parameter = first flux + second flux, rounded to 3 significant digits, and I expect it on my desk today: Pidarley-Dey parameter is 40.7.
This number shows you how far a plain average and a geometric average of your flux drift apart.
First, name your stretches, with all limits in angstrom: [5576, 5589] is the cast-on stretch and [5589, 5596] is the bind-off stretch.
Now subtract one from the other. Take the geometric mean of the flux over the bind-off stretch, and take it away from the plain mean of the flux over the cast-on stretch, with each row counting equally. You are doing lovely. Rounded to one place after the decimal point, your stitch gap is 0.3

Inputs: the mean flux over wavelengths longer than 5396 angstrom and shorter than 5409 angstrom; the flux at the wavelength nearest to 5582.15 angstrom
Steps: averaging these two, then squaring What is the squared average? 399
